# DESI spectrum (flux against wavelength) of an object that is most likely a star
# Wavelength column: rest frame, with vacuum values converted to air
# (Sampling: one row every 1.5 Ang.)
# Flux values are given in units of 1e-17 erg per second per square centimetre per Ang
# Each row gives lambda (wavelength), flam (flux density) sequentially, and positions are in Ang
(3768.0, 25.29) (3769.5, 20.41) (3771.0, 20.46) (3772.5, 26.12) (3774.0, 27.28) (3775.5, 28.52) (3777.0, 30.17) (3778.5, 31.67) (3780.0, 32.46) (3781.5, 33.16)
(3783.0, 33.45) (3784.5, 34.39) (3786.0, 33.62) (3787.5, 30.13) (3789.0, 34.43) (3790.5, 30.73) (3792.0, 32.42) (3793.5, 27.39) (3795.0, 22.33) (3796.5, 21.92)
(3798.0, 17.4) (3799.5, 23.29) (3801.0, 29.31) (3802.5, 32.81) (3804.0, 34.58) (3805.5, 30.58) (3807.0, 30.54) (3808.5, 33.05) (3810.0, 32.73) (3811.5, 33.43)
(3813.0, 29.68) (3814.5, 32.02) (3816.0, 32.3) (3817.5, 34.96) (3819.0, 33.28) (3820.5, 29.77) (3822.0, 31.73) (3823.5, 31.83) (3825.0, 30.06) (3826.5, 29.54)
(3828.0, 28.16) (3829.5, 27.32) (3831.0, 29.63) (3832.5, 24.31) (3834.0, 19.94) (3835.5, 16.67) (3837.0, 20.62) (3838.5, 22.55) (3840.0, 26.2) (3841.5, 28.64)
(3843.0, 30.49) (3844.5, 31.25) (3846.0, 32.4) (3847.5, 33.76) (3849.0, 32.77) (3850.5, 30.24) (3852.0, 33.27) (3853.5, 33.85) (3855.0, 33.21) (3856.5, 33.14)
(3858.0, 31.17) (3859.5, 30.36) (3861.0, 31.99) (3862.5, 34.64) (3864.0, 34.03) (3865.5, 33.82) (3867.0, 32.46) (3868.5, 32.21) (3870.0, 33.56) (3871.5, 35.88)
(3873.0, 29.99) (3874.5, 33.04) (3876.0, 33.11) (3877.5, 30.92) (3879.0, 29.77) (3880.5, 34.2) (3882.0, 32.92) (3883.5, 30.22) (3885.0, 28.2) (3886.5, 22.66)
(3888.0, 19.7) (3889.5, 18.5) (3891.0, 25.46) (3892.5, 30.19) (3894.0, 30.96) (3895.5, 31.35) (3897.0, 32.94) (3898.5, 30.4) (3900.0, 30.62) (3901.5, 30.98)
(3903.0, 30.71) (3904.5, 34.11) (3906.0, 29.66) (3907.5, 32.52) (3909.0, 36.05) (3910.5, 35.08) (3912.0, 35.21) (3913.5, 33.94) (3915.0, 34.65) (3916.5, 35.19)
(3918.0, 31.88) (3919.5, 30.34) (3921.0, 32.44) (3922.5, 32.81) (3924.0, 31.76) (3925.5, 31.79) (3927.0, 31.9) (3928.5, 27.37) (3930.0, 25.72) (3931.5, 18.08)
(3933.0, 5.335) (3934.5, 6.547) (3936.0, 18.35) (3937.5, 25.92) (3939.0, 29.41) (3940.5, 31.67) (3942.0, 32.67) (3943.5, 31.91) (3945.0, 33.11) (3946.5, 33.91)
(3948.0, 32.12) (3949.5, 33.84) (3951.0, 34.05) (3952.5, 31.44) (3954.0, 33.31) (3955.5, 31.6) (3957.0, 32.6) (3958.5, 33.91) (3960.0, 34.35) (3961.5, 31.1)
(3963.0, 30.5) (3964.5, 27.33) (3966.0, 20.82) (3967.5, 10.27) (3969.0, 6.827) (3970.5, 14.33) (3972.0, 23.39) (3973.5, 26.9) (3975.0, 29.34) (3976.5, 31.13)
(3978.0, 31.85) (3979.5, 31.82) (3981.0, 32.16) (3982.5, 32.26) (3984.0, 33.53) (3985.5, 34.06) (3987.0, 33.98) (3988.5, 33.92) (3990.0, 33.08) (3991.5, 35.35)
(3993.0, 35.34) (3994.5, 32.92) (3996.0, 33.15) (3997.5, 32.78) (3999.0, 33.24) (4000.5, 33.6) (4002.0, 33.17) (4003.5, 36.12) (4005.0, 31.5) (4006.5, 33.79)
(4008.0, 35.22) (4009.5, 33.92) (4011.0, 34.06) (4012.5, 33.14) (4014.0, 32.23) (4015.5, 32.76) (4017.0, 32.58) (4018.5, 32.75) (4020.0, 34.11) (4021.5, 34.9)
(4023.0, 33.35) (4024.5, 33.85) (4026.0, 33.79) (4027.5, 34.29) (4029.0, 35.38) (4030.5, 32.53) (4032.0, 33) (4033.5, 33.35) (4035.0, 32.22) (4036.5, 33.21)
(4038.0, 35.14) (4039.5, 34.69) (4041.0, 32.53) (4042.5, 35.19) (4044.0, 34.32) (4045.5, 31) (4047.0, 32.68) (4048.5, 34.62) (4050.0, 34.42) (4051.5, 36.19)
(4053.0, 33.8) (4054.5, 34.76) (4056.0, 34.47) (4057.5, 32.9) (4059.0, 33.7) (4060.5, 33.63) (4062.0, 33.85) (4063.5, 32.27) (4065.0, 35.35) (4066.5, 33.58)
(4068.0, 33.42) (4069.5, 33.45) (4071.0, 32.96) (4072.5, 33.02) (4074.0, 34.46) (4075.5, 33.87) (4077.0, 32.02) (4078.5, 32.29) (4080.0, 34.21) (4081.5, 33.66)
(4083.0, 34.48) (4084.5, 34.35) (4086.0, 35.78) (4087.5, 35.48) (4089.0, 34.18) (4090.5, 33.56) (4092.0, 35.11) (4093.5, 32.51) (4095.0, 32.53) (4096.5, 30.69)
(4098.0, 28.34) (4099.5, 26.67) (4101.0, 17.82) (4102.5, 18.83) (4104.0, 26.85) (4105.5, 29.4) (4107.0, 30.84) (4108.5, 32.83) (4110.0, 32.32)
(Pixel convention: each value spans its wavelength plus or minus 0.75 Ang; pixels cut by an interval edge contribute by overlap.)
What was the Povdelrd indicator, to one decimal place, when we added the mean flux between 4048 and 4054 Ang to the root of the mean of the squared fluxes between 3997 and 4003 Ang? 68.0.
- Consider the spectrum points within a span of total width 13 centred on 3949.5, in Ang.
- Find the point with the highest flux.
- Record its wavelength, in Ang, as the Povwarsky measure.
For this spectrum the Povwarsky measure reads 3951.0 Ang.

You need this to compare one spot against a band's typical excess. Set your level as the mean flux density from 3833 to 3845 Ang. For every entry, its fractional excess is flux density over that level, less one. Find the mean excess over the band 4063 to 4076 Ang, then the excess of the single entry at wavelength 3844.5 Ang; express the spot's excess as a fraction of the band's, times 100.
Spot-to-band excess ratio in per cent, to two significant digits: 74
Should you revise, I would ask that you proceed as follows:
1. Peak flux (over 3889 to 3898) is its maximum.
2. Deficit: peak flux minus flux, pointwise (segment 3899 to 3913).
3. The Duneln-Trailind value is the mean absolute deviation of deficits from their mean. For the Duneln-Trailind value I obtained 2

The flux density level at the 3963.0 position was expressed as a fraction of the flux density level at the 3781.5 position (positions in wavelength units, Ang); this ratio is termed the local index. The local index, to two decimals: 0.92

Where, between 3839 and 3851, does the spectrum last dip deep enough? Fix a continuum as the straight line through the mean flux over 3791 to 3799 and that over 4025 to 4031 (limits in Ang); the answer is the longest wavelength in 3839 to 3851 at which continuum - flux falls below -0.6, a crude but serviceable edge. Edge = 3850.5 Ang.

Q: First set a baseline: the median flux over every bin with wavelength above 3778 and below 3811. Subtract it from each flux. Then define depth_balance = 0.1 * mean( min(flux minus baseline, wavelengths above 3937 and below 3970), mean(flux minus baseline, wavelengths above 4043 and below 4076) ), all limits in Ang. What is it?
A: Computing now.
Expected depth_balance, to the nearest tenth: -1.2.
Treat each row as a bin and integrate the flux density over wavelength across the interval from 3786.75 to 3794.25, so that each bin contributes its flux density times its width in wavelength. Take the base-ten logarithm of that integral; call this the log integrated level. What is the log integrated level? 2.37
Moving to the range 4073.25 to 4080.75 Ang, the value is 2.40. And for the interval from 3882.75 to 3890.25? 2.25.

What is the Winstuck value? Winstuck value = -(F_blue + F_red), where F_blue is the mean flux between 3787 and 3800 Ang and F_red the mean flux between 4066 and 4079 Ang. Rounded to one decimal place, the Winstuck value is -59.9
